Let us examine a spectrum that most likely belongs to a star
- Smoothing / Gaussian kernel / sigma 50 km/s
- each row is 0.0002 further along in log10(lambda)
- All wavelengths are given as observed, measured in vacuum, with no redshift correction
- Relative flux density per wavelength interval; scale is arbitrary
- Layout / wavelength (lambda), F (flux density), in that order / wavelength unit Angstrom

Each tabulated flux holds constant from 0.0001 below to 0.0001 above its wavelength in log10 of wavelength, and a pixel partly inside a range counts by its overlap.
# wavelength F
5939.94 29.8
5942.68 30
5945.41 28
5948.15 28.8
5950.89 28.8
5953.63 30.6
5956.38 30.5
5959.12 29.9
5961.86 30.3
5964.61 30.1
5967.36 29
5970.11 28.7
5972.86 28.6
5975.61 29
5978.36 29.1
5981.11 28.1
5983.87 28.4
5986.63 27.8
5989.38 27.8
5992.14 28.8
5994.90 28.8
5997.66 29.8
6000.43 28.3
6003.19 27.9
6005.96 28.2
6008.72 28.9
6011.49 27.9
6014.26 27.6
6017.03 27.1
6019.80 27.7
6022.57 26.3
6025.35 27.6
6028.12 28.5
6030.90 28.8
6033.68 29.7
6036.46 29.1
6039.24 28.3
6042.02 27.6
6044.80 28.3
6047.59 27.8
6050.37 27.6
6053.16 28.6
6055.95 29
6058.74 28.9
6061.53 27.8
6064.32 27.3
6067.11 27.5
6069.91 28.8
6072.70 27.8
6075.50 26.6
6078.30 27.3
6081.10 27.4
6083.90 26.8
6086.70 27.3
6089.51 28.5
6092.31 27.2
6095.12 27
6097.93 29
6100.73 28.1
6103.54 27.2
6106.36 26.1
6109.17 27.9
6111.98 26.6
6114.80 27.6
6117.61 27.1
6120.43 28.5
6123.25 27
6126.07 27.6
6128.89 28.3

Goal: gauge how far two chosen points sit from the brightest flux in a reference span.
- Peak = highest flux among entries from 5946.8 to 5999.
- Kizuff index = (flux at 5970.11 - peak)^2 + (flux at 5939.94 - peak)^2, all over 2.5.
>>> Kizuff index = 1.7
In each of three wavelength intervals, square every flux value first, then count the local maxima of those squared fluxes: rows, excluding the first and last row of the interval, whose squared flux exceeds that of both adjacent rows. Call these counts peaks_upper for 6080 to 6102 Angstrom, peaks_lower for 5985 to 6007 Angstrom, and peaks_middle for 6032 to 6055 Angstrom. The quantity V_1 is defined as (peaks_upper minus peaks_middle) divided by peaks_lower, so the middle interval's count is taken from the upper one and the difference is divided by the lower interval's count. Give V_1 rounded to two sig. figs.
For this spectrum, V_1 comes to 1.0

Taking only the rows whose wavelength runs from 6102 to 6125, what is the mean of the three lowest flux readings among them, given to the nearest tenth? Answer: 26.6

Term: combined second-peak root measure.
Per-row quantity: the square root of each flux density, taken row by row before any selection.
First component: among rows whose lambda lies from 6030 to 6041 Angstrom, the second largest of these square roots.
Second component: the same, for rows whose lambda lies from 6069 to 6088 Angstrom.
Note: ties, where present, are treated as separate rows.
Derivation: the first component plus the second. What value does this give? 10.67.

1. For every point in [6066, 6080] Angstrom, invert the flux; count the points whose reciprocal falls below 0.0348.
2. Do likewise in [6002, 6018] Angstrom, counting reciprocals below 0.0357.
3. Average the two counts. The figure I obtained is 1.5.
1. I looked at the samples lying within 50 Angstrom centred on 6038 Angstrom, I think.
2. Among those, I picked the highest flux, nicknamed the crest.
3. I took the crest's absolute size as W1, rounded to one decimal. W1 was 29.7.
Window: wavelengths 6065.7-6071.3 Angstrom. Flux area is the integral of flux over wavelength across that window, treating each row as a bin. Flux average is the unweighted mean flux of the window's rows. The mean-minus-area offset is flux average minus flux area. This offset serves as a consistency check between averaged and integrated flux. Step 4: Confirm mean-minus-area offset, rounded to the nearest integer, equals -129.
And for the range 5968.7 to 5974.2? -129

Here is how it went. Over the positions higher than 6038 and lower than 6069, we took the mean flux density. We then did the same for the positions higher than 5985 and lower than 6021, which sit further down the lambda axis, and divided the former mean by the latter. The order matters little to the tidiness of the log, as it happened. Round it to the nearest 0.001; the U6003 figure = 0.995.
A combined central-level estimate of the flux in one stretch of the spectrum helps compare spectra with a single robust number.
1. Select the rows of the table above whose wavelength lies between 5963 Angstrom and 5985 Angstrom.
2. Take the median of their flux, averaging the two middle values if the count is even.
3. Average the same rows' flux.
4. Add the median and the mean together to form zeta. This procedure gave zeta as 57.7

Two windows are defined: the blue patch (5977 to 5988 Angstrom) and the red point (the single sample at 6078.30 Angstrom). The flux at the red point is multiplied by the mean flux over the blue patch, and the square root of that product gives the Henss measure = 27.8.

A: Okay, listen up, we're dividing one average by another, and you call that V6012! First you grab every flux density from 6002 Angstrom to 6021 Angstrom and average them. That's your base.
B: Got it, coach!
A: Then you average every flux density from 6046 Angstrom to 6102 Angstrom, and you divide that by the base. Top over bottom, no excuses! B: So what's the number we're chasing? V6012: 0.997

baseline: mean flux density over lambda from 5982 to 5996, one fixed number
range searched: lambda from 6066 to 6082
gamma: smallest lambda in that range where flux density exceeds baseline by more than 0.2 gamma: 6069.91 Angstrom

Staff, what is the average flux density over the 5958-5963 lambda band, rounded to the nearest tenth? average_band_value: 30.1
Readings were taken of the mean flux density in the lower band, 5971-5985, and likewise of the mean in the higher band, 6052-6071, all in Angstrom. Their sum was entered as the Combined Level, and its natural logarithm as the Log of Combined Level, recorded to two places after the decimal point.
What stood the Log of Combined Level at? 4.04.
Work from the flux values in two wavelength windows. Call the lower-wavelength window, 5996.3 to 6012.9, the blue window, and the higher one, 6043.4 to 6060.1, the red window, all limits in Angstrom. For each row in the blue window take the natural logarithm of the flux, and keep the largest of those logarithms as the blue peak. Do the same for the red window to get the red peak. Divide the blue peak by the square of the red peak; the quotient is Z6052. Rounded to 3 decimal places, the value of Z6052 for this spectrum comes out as 0.299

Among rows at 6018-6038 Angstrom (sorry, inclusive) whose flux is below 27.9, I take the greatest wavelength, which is 6025.35 Angstrom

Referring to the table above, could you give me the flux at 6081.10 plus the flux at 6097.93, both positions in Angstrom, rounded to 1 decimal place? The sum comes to 56.4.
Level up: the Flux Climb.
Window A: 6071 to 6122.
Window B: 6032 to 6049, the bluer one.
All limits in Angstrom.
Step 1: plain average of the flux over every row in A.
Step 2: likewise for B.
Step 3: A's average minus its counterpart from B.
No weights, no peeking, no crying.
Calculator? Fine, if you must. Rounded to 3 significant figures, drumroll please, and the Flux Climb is -1.02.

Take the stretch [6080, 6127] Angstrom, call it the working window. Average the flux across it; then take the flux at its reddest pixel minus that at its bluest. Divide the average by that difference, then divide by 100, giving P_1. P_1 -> 1.37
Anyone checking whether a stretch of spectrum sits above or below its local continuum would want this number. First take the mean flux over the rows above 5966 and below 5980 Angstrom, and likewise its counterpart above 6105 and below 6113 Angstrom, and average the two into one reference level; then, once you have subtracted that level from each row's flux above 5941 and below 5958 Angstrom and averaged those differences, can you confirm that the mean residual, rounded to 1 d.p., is 1.6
